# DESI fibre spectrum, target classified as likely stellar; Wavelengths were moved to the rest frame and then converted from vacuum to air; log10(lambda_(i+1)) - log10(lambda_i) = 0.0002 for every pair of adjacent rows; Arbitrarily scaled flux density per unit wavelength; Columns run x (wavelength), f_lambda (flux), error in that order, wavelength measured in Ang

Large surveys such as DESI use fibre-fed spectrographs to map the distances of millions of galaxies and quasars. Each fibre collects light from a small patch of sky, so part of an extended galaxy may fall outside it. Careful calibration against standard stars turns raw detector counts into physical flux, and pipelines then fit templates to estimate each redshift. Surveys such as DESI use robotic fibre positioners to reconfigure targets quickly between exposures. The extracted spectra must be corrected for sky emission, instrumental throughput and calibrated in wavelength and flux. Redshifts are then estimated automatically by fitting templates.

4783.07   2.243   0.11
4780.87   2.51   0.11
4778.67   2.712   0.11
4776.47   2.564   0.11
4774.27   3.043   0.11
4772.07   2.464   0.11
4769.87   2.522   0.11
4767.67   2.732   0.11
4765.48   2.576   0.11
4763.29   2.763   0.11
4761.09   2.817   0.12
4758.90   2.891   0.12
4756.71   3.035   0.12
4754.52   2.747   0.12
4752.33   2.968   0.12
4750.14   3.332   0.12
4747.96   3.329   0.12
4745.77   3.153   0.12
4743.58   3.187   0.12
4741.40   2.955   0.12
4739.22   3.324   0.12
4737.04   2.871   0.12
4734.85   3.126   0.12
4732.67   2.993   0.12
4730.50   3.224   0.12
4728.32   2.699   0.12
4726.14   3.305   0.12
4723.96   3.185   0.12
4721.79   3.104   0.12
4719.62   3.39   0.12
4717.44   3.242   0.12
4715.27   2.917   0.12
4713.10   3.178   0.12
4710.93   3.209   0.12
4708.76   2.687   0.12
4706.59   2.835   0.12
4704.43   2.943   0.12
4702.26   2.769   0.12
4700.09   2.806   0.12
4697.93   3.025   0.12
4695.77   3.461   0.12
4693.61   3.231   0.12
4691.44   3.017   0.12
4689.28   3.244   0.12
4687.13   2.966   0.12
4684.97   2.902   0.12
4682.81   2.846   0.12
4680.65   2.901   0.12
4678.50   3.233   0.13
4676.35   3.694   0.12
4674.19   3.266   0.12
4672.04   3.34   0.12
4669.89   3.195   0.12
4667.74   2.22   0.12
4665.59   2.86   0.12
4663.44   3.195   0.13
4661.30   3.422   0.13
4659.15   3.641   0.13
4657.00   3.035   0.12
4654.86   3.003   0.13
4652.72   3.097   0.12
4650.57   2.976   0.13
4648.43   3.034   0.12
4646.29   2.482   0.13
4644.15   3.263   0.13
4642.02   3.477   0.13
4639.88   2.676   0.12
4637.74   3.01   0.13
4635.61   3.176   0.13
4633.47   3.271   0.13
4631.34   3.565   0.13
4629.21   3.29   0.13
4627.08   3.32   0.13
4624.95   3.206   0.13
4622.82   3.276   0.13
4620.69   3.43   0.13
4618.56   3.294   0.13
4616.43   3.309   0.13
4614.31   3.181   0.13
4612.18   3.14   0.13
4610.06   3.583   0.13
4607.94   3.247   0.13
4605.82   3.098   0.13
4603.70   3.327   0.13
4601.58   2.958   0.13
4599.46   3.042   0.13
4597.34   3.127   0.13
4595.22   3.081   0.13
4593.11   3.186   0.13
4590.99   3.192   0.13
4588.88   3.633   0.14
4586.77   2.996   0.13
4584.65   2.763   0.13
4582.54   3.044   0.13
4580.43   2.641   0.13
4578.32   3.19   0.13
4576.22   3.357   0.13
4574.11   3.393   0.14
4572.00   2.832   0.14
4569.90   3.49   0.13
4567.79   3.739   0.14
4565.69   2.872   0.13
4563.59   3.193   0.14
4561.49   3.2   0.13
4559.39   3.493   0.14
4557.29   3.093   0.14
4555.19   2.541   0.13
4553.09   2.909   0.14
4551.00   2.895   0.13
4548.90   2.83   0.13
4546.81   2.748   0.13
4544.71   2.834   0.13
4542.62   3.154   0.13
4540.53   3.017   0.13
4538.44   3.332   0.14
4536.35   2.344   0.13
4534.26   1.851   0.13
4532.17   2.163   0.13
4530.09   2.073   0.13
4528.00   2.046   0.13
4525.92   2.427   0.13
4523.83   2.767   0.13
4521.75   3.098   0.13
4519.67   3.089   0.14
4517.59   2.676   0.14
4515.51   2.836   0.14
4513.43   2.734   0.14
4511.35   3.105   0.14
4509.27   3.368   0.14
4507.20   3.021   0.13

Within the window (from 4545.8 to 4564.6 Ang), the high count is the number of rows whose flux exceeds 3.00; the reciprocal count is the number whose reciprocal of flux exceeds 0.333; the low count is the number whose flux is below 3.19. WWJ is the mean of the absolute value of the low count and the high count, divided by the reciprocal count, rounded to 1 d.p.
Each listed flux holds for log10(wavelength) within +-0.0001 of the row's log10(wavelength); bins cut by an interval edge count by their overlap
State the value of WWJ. 1.0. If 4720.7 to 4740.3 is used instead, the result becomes 2.0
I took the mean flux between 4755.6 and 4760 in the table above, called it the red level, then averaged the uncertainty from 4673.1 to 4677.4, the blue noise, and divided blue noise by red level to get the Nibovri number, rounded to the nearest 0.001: 0.040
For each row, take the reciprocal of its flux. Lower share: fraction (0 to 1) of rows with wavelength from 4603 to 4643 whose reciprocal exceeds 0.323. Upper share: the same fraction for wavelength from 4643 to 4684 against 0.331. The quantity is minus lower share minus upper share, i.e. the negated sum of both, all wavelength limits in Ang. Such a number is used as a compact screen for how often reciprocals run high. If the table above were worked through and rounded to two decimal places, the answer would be -0.47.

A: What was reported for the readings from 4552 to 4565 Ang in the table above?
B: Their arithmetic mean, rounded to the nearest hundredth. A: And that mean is 3.07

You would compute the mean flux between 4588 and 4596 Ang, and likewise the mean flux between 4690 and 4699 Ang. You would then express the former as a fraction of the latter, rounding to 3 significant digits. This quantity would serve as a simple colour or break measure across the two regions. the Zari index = 1.03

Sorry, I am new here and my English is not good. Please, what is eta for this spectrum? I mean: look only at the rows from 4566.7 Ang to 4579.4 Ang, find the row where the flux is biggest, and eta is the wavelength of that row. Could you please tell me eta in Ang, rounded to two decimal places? 4567.79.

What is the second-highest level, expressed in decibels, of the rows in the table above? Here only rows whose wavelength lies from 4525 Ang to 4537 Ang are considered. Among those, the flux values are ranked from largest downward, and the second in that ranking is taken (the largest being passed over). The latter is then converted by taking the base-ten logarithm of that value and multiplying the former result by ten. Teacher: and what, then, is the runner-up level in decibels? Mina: 3.7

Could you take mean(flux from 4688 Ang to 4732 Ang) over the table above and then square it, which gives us 9.4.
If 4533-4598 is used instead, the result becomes 9.2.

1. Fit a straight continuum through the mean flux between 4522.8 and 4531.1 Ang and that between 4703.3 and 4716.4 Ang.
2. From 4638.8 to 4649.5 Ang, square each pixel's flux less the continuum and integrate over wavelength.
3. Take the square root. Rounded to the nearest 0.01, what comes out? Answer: 1.46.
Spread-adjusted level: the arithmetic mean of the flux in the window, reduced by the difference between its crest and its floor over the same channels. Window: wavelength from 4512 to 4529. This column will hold 1.7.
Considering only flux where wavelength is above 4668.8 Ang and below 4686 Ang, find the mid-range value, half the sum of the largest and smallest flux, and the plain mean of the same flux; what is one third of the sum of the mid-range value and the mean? 2.15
